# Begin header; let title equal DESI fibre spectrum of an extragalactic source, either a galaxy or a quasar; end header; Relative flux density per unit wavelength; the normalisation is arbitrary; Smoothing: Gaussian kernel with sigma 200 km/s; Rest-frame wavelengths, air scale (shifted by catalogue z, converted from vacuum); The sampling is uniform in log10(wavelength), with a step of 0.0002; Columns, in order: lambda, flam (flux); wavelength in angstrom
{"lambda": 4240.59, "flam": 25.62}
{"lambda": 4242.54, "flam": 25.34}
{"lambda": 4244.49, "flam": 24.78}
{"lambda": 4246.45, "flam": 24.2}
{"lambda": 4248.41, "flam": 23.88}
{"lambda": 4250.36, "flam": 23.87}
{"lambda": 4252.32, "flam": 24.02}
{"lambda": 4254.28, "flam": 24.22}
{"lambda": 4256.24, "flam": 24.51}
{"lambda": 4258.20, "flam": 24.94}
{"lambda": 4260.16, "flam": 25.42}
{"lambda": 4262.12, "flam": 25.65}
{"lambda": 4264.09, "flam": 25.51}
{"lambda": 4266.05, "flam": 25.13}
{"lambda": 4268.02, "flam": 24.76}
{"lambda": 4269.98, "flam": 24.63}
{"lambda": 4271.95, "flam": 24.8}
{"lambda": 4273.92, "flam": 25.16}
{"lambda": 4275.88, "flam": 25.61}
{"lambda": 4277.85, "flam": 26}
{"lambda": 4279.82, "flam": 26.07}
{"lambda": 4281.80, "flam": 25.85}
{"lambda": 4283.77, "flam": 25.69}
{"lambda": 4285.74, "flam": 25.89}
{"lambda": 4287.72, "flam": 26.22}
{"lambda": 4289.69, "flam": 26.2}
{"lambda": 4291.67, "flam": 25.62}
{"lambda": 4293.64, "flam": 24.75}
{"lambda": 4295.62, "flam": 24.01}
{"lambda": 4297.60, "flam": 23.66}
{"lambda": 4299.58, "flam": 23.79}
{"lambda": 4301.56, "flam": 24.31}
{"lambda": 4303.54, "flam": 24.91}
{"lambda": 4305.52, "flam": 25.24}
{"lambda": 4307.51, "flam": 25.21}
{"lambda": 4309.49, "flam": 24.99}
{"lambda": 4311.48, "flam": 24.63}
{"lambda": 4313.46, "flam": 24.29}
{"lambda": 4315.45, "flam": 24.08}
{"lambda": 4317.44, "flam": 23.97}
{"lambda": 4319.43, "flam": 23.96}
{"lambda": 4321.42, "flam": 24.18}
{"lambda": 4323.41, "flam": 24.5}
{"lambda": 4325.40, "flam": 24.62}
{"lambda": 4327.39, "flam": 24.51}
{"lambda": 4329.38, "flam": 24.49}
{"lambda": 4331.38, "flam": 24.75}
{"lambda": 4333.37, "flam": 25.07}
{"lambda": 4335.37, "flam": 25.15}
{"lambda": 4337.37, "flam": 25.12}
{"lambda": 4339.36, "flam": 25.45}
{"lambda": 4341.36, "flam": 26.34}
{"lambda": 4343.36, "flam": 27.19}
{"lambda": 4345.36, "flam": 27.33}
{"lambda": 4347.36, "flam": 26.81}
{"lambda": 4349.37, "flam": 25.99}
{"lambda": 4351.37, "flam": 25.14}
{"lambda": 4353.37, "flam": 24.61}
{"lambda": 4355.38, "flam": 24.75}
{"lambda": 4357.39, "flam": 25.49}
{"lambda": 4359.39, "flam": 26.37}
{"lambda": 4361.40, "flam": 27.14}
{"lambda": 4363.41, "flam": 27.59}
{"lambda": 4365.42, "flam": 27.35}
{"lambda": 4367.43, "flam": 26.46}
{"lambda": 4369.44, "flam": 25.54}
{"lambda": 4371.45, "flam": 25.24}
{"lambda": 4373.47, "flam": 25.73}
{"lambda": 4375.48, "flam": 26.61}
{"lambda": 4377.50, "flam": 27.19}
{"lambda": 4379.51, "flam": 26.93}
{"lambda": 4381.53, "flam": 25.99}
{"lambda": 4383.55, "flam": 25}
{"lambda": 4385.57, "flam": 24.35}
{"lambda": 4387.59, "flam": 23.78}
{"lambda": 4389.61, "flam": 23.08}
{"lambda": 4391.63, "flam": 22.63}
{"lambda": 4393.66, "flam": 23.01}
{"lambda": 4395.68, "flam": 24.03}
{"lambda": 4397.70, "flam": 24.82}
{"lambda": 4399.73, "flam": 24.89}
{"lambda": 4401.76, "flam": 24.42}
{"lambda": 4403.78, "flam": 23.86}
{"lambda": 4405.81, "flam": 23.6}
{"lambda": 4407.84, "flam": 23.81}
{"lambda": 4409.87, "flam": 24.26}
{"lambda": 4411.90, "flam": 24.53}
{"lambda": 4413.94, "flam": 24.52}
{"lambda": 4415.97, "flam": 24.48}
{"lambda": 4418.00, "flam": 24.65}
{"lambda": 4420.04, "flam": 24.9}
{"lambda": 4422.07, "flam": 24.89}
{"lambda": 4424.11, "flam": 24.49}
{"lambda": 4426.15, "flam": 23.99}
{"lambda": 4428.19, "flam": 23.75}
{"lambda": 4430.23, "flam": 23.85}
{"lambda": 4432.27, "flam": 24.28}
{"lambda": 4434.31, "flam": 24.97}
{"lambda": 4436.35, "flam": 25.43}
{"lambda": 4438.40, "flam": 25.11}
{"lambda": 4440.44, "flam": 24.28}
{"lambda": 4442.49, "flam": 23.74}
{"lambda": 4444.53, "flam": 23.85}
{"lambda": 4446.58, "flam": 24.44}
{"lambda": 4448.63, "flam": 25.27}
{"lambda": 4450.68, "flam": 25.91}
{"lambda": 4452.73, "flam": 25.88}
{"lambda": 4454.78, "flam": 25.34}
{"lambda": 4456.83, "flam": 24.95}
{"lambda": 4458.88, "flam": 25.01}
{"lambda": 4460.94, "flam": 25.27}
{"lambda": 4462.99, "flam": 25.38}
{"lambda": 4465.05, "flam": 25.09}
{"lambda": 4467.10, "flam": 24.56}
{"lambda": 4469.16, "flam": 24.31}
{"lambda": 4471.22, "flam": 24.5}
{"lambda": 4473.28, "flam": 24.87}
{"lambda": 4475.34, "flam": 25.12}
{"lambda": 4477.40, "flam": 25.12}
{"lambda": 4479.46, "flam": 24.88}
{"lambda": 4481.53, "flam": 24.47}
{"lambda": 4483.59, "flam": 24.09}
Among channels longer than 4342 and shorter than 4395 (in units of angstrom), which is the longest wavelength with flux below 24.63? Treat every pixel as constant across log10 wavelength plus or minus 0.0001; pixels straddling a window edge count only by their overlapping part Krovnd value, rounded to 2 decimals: 4393.66 angstrom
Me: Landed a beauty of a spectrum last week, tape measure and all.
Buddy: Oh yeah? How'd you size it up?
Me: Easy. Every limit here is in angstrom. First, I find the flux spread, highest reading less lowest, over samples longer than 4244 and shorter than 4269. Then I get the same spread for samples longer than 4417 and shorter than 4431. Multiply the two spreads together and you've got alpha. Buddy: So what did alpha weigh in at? 2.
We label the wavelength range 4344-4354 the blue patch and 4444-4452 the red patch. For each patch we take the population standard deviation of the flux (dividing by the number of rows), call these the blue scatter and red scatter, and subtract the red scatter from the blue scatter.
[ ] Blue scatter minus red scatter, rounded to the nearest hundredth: 0.22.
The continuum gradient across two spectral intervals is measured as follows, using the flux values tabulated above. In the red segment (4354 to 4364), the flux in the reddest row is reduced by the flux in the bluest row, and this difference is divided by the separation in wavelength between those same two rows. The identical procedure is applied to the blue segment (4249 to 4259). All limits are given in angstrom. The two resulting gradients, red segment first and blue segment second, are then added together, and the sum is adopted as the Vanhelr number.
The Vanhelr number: 0.49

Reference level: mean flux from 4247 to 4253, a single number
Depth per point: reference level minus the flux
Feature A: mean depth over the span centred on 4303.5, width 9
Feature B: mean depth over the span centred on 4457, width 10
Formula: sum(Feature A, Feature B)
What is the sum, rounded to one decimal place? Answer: -2.1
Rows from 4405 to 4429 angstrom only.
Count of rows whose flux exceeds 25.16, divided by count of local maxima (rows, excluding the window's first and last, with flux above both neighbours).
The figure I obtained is 0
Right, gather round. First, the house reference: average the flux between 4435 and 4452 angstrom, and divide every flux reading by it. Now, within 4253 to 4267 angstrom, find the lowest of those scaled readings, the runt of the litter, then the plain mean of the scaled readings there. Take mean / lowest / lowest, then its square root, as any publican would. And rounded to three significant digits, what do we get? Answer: 1.03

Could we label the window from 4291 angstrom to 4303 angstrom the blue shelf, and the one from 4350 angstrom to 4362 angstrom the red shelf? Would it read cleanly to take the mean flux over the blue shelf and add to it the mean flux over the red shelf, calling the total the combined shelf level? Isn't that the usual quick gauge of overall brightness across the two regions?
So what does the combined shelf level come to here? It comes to 49.9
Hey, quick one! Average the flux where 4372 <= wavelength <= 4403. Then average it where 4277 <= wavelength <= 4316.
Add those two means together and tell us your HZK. 49.9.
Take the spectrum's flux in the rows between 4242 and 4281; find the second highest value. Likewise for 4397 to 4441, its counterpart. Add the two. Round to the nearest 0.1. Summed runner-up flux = 51.1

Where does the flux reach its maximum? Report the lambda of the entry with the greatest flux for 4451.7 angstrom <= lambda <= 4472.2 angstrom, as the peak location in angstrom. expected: 4452.73 angstrom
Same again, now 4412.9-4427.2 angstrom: 4420.04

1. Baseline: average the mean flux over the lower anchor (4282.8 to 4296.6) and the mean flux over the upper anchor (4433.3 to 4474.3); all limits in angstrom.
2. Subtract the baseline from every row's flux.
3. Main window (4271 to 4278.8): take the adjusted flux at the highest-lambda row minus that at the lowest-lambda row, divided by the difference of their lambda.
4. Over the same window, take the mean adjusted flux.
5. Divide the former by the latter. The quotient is 1.0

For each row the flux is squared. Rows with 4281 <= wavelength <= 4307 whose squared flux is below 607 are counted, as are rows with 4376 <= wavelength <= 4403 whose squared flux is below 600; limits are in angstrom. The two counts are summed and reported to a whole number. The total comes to 11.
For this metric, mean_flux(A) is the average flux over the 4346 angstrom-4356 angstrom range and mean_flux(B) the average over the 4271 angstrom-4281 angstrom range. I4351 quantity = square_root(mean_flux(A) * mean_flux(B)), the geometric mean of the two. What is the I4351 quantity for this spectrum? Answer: 25.5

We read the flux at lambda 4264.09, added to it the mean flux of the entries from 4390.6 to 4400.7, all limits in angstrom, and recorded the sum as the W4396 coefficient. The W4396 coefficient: 49.4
